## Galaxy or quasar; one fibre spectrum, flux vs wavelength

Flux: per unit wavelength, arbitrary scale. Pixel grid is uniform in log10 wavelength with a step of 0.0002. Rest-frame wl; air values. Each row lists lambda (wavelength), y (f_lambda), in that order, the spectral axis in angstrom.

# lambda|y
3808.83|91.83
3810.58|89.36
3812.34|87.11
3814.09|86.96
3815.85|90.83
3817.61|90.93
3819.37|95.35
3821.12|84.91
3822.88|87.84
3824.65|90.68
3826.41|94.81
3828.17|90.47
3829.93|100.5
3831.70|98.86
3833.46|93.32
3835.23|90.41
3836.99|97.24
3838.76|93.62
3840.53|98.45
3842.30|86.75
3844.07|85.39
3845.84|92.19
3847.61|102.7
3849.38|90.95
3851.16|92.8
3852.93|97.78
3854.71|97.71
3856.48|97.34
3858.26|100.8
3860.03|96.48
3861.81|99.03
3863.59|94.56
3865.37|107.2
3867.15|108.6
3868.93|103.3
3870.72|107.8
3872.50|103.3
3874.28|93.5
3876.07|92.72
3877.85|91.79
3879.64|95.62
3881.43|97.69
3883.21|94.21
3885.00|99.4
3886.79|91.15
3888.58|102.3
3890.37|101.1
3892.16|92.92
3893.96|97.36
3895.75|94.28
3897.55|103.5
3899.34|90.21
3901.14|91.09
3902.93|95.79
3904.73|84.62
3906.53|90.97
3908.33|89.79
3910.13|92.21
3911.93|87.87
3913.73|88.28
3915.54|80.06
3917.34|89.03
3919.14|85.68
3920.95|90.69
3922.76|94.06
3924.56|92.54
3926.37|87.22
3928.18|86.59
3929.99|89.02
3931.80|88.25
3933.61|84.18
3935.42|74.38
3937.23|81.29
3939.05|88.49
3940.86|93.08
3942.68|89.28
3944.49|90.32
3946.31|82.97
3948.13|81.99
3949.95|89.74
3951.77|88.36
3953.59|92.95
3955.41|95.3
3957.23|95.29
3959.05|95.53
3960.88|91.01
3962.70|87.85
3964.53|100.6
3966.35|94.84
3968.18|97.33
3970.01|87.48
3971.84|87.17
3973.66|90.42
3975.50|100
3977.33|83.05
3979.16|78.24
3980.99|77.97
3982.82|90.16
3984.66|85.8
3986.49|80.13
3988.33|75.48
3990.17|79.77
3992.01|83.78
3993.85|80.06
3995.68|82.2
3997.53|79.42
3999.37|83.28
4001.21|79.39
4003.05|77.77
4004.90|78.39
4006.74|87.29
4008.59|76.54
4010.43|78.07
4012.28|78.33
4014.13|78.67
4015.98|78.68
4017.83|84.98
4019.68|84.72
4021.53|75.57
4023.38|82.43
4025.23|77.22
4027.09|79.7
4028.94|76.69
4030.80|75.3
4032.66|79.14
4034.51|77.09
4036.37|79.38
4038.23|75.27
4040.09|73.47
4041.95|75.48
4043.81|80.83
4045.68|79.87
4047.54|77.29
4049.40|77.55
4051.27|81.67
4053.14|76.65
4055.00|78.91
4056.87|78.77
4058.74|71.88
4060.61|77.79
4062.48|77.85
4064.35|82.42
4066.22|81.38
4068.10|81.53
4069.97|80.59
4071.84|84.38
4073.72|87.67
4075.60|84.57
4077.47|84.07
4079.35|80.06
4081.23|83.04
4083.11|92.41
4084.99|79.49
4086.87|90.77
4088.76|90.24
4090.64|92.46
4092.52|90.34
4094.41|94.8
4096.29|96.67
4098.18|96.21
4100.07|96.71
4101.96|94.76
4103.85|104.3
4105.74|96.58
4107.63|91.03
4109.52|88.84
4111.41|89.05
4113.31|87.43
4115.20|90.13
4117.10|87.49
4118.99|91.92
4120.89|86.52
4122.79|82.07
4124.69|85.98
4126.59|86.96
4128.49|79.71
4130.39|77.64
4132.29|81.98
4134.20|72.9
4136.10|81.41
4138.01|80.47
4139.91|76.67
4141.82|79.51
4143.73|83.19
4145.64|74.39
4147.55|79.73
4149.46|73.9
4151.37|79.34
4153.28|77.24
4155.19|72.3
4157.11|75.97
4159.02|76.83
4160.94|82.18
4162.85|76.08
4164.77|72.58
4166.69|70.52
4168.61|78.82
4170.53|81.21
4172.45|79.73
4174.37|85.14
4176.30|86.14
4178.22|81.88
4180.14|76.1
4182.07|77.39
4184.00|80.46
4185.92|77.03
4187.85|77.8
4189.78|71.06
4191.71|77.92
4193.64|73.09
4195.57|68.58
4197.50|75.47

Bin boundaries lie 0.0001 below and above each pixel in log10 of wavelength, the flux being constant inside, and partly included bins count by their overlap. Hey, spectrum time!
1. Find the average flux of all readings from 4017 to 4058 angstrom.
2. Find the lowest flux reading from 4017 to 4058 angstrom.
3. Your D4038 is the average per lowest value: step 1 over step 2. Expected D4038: 1.07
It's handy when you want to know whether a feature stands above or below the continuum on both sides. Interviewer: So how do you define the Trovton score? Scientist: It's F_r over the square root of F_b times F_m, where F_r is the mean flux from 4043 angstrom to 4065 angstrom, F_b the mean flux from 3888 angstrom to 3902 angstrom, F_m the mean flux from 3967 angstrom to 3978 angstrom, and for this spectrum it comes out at 0.84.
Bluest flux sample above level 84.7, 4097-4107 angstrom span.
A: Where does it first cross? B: 4098.18 angstrom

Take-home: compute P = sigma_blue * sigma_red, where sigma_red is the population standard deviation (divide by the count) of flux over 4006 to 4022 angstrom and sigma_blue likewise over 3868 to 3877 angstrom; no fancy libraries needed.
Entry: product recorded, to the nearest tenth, 23.6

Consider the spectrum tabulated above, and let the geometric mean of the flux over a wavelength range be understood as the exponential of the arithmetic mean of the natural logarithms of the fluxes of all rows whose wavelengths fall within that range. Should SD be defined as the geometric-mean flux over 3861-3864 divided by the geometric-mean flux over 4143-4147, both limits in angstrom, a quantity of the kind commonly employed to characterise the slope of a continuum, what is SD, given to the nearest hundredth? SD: 1.23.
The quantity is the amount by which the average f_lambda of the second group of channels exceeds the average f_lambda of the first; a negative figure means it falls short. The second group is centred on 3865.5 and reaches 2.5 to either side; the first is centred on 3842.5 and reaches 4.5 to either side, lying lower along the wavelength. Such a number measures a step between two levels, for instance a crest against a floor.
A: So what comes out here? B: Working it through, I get 12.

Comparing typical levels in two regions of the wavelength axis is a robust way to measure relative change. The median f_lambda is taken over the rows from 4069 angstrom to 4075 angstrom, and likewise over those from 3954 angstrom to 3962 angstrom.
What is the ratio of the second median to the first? 1.13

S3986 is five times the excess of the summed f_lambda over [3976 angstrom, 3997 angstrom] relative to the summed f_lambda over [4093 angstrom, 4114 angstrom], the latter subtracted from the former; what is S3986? -699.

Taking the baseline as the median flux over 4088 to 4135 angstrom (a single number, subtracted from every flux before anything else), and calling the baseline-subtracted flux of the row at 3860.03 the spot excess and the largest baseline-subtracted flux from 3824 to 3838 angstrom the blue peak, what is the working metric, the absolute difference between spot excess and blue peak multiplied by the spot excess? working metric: 26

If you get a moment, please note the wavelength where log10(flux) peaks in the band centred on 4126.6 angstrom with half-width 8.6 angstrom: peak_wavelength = 4118.99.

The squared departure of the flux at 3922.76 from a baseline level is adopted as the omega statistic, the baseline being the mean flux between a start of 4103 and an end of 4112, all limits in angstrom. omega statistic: 0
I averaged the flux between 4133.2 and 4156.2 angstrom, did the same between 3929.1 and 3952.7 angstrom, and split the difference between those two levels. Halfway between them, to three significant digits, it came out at 81.9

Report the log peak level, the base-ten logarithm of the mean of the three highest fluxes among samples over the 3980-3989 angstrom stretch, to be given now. 1.931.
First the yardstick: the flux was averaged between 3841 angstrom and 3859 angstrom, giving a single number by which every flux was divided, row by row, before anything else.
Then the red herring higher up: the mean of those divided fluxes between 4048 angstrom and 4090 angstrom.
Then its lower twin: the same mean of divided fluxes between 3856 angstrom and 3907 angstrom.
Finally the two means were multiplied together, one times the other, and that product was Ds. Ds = 0.89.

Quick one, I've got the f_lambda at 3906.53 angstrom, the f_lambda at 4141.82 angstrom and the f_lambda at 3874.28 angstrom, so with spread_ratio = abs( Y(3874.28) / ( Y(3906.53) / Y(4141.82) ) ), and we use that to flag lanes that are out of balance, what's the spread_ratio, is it 82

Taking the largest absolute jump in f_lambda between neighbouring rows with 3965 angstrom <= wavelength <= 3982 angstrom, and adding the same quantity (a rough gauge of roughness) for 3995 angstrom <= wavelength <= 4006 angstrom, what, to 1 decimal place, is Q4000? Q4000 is 20.8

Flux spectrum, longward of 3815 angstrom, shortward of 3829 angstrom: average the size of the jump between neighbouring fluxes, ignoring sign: 4.2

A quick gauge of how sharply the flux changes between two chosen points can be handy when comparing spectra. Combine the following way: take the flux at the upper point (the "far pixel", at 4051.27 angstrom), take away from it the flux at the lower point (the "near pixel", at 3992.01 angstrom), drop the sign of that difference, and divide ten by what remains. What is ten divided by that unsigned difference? 4.7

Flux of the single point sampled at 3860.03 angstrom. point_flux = 96.48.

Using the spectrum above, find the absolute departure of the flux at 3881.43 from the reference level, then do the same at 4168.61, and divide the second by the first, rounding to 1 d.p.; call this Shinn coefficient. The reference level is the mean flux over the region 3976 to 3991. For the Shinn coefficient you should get 0.2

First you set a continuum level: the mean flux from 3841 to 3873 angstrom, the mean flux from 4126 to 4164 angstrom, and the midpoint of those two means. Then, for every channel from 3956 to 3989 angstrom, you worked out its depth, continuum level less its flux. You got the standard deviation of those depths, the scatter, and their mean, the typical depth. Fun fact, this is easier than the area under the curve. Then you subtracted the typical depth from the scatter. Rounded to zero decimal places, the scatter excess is 8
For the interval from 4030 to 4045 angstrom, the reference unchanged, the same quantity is -9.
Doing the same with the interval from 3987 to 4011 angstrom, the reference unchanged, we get -5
